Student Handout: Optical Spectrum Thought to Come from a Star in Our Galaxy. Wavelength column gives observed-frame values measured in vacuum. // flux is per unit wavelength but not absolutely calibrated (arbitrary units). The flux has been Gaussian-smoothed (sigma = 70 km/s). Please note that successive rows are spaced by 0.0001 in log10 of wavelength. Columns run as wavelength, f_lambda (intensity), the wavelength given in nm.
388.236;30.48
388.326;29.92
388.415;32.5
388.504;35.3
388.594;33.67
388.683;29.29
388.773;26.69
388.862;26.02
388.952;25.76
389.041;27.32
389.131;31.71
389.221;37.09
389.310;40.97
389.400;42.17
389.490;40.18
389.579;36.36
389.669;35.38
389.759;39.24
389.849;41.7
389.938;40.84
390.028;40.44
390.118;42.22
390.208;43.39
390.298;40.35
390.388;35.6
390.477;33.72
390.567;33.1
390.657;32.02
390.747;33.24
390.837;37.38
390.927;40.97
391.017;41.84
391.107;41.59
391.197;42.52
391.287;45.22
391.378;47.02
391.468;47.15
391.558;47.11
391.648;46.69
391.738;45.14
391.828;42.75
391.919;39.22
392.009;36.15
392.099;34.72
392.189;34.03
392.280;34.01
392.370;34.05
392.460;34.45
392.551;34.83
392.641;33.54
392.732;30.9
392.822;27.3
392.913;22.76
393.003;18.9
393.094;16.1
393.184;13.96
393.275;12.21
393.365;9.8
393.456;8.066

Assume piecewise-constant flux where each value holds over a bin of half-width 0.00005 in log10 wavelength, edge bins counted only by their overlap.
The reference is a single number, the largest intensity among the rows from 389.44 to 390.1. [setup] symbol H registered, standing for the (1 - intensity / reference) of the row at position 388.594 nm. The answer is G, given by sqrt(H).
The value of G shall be 0.44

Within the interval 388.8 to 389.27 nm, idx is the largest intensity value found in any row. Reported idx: 37.09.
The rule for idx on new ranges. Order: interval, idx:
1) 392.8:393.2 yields 27.3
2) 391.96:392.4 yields 36.15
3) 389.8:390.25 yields 43.39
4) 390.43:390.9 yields 37.38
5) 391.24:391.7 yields 47.15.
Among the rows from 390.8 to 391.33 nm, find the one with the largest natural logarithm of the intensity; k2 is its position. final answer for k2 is 391.287 nm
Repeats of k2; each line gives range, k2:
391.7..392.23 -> 391.738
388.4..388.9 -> 388.504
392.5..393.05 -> 392.551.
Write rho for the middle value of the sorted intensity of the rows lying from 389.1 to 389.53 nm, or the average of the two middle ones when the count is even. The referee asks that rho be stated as 40.2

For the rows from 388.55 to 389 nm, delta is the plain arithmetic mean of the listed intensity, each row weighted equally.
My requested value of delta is 28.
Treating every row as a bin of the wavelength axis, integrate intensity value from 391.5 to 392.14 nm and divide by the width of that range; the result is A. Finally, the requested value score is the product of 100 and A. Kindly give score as 4187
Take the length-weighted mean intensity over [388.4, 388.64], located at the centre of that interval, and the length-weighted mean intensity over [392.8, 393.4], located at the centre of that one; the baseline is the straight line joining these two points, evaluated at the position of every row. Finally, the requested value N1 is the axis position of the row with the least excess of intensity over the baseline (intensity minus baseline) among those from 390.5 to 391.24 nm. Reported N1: 390.657 nm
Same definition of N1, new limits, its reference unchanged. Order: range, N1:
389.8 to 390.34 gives 390.028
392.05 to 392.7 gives 392.189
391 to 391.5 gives 391.017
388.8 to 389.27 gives 388.862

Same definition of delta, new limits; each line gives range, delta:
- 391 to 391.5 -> 44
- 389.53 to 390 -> 39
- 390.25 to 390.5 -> 37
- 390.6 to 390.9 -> 34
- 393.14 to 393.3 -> 13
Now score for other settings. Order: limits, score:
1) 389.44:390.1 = 3931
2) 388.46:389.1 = 2918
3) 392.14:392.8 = 3347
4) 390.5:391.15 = 3703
